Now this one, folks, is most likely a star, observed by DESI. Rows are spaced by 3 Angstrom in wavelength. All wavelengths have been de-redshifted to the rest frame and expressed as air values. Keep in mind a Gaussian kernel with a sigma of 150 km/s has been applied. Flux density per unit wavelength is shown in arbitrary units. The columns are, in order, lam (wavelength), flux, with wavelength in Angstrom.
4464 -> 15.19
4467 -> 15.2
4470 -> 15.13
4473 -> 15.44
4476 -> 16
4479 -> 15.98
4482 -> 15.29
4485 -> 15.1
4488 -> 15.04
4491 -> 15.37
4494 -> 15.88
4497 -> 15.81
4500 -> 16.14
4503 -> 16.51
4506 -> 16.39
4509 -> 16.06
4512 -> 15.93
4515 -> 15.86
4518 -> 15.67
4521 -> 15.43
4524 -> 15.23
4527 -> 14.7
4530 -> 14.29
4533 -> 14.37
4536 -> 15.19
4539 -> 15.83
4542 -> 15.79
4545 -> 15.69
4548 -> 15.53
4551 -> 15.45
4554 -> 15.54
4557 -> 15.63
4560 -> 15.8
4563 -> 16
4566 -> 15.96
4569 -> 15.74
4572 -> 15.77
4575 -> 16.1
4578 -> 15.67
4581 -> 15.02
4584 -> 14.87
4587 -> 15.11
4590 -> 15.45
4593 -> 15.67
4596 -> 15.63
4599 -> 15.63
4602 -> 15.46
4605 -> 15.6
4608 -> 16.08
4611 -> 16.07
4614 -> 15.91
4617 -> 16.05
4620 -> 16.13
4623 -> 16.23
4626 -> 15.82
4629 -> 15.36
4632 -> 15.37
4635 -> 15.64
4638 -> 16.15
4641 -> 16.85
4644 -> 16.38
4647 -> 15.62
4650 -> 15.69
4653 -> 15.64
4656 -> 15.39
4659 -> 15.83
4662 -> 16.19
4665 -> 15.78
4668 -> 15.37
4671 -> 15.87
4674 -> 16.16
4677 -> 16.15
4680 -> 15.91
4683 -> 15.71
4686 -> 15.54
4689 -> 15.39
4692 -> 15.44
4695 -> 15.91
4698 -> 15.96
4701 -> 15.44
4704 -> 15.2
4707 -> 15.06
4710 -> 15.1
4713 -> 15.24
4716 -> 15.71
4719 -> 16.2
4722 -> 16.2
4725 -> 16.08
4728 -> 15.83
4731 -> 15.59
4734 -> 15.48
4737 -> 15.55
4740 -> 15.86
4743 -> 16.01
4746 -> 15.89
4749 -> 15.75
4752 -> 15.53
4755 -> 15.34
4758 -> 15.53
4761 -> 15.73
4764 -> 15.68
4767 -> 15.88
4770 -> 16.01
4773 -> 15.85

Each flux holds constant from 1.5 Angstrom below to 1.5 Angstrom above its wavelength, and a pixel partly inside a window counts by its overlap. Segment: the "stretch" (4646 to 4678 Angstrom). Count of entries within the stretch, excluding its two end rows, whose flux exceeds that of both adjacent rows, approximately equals 3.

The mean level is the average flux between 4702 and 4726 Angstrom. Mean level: 15.6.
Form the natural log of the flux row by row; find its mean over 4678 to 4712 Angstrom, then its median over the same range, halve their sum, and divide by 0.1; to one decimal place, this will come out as 27.4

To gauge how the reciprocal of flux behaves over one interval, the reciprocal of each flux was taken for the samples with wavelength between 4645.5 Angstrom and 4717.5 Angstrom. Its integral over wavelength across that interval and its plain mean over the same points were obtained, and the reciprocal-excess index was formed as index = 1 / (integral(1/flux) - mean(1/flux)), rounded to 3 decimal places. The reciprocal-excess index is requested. 0.220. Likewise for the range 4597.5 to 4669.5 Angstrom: 0.223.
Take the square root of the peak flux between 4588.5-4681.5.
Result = 4.10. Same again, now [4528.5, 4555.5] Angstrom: 3.98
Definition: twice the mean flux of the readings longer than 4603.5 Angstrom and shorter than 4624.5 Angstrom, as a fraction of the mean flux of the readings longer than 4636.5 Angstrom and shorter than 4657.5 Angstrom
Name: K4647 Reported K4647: 2.01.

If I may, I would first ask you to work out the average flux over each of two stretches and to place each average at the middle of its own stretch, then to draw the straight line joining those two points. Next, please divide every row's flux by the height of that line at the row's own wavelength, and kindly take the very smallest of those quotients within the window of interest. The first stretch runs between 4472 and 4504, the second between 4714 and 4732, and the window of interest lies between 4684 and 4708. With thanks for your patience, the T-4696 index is 0.95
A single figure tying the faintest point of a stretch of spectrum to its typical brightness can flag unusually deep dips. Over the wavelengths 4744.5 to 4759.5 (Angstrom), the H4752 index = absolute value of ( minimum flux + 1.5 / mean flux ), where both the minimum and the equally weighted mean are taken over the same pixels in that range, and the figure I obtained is 15.4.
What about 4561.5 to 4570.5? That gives 15.8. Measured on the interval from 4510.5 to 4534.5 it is 14.4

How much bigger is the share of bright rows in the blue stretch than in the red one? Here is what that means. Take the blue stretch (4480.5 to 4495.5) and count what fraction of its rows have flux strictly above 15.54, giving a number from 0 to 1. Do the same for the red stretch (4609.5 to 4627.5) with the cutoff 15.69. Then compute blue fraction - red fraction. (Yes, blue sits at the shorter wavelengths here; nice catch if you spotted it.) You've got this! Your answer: -0.8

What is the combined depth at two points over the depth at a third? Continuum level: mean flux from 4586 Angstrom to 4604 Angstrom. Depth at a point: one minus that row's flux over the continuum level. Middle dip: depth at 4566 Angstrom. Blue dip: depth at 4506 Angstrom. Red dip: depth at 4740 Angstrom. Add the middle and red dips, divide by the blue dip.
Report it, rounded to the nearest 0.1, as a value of 0.9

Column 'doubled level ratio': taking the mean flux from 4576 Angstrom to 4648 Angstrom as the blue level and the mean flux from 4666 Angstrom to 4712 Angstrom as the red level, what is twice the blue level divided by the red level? 2.02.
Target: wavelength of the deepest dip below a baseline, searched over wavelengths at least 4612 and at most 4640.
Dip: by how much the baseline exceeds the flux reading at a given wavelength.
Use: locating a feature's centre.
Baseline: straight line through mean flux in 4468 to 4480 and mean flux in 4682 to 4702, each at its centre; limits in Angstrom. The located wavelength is 4629 Angstrom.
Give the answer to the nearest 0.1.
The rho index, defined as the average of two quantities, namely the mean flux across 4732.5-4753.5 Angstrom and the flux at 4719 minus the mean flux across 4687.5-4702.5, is 8.1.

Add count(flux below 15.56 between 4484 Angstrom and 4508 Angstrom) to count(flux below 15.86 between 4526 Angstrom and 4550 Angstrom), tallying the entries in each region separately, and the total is 11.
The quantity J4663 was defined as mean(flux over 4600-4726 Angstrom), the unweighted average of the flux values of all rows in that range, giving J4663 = 15.8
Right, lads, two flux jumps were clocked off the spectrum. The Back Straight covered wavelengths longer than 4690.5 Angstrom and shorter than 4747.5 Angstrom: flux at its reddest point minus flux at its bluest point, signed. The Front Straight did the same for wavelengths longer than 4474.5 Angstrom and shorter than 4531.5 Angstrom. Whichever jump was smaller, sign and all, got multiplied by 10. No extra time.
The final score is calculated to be -17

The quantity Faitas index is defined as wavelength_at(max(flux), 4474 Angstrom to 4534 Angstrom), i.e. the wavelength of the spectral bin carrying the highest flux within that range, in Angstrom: 4503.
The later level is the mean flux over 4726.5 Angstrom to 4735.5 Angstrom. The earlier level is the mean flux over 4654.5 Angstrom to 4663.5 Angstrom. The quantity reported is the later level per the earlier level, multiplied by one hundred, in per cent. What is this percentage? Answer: 99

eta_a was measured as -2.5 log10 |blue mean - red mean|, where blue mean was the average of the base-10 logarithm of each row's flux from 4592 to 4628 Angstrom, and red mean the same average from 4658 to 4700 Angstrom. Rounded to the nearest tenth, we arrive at 7.0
